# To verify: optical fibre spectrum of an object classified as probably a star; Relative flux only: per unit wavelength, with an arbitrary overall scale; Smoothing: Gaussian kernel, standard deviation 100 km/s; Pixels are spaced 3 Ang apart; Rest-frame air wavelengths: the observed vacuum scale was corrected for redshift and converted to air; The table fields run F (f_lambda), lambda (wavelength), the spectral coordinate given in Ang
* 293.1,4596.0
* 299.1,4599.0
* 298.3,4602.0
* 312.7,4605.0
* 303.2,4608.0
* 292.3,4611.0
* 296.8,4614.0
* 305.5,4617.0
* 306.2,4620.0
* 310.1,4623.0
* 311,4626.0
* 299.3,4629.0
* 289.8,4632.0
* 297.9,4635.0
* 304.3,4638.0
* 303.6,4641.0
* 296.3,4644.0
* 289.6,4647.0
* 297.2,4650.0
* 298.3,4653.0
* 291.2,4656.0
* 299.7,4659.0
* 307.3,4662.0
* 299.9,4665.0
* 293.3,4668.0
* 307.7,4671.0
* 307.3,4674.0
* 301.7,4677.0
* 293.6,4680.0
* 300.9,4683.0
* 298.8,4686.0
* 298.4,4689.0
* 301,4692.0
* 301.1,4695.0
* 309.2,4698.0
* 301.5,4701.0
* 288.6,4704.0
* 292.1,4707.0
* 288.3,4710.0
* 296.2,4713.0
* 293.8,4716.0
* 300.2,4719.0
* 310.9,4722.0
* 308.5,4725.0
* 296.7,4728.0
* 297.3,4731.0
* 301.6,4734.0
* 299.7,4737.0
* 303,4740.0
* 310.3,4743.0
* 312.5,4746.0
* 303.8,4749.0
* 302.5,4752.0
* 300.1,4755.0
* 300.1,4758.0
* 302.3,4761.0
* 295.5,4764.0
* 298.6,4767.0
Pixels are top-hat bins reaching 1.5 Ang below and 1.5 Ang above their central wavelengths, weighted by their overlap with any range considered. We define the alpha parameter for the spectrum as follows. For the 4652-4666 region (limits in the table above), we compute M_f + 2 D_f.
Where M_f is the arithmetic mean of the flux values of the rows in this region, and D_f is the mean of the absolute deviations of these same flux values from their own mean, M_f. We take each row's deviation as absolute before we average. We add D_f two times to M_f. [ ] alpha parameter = 307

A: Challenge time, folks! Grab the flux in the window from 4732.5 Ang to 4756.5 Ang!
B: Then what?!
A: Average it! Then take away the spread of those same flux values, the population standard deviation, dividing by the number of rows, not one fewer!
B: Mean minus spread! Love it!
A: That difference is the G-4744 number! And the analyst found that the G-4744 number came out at 300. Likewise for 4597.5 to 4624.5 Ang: 296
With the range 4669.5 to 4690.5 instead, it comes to 297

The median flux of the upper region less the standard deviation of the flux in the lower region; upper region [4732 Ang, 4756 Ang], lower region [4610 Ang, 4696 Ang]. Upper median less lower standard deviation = 297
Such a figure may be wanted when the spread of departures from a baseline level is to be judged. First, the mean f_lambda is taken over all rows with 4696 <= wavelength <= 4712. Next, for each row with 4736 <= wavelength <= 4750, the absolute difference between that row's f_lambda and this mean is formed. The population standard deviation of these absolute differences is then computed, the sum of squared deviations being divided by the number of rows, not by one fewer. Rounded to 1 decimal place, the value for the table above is 4.8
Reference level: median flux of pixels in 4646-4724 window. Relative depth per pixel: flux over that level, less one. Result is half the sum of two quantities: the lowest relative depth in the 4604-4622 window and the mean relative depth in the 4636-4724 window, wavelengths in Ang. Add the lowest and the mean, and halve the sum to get -0.012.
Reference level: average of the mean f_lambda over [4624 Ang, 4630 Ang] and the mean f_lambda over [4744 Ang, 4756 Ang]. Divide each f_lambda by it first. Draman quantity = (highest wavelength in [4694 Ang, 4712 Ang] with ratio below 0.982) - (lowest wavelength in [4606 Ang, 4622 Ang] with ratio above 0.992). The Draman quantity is 102 Ang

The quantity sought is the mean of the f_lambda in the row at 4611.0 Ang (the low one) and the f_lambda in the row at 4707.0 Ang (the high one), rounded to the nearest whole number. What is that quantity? 292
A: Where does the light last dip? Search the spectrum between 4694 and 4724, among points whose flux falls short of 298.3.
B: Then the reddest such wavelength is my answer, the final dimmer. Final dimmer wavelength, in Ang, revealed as 4716.0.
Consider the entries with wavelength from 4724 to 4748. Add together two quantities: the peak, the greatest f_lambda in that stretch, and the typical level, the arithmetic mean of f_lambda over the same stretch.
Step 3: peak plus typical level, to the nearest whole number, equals 616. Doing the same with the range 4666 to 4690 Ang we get 608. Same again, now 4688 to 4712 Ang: 607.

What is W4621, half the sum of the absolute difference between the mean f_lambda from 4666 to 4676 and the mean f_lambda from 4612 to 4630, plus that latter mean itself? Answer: 153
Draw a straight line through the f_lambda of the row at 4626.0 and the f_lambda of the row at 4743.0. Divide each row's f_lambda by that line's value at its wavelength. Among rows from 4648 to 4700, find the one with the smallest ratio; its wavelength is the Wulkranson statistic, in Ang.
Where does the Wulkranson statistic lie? 4656.0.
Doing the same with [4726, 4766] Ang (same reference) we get 4764.0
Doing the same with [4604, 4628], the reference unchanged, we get 4611.0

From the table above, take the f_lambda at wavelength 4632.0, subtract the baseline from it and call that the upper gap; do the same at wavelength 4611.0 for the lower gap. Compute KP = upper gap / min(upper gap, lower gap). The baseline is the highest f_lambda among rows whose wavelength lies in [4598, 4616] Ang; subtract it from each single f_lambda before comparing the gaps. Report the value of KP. 1.0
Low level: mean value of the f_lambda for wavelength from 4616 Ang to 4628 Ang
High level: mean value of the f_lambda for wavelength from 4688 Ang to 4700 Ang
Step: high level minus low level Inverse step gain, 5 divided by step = -0.9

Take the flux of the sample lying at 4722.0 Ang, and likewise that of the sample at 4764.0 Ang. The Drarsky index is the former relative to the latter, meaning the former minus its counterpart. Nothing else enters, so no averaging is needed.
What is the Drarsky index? 15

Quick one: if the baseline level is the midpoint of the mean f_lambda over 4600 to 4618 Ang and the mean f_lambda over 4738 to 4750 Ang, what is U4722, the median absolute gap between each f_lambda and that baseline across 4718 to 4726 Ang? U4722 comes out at 4.2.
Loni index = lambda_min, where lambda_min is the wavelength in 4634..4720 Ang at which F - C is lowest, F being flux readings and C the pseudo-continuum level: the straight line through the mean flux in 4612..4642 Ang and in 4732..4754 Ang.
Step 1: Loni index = 4710.0 Ang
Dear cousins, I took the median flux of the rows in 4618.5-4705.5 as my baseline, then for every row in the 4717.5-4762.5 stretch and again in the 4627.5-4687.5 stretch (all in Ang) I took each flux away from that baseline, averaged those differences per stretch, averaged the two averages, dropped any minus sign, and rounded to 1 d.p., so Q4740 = 1.2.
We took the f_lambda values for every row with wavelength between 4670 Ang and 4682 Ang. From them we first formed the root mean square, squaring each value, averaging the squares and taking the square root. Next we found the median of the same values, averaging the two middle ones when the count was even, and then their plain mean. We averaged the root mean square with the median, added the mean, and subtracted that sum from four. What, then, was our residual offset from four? -602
